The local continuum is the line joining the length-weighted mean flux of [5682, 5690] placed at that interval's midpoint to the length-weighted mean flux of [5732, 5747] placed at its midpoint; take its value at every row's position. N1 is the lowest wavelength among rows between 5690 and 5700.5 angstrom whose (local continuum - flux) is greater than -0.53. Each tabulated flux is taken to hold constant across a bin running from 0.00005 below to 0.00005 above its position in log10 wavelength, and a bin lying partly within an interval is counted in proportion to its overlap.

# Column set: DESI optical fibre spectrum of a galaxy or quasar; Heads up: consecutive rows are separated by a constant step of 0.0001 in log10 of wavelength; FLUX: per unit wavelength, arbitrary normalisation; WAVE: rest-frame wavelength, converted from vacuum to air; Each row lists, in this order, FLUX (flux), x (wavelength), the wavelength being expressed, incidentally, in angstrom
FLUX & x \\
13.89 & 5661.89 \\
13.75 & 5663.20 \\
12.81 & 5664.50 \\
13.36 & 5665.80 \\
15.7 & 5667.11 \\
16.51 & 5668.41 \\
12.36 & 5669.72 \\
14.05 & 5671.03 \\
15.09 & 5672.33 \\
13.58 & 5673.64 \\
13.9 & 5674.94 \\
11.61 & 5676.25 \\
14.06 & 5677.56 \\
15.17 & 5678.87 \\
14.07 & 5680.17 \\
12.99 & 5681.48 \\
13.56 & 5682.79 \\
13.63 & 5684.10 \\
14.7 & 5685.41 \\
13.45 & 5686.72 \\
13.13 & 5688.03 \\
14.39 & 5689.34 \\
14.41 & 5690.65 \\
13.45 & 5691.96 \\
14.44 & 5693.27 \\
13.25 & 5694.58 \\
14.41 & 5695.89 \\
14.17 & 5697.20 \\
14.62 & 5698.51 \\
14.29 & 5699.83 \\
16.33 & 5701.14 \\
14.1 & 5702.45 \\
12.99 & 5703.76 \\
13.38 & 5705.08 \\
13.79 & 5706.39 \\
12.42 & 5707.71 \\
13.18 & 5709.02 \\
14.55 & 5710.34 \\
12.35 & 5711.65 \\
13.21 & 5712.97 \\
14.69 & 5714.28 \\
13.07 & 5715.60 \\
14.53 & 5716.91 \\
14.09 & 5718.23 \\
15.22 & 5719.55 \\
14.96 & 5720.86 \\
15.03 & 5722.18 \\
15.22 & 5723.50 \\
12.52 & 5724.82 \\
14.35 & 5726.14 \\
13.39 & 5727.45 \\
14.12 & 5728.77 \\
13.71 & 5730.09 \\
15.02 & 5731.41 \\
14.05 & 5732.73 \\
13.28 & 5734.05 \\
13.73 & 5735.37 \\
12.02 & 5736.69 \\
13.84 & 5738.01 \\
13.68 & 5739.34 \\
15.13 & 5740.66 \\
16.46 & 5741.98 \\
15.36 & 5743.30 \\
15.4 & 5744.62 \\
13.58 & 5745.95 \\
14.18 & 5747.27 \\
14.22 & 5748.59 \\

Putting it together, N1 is 5691.96 angstrom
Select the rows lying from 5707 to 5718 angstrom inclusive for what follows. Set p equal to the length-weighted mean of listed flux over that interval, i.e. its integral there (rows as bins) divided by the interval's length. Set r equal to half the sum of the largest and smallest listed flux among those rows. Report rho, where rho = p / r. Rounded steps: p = 13.5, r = 13.5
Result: 1.00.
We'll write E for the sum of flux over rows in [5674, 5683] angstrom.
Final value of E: 95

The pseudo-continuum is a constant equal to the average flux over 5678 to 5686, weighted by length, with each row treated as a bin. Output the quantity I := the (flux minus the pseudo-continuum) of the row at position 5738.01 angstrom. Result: -0.2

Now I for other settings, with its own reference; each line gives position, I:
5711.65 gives -1.7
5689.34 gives 0.4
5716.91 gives 0.5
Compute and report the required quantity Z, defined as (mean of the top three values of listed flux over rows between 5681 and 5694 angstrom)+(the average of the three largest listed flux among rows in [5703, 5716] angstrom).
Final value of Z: 28.9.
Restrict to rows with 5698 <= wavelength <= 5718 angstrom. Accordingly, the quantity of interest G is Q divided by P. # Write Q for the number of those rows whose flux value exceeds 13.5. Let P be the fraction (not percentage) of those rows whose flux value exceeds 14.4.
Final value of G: 24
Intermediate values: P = 0.33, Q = 8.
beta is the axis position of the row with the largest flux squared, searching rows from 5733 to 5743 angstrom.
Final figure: 5741.98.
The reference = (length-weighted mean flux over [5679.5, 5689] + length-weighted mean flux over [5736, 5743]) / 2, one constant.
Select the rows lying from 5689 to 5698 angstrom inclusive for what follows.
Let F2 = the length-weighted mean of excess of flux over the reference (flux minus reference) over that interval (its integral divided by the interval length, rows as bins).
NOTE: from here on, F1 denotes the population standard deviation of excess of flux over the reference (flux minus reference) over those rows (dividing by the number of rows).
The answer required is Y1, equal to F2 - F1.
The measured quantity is -0.4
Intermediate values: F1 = 0.47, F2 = 0.1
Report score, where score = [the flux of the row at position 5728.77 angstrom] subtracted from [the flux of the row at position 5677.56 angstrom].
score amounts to -0.1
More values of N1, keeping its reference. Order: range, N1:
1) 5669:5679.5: 5669.72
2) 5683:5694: 5684.10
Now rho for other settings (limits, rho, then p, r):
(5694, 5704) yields 0.98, 14.3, 14.7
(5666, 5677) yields 1.00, 14.1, 14.1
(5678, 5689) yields 0.98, 13.9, 14.1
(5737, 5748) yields 0.97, 14.6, 15.0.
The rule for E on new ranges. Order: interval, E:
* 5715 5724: 102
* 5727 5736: 97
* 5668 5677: 97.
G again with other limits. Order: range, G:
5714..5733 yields 26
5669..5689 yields 50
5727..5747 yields 36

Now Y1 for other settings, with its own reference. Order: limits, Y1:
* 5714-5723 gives -0.1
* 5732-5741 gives -1.2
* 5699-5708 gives -1.2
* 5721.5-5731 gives -0.8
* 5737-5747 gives -0.3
